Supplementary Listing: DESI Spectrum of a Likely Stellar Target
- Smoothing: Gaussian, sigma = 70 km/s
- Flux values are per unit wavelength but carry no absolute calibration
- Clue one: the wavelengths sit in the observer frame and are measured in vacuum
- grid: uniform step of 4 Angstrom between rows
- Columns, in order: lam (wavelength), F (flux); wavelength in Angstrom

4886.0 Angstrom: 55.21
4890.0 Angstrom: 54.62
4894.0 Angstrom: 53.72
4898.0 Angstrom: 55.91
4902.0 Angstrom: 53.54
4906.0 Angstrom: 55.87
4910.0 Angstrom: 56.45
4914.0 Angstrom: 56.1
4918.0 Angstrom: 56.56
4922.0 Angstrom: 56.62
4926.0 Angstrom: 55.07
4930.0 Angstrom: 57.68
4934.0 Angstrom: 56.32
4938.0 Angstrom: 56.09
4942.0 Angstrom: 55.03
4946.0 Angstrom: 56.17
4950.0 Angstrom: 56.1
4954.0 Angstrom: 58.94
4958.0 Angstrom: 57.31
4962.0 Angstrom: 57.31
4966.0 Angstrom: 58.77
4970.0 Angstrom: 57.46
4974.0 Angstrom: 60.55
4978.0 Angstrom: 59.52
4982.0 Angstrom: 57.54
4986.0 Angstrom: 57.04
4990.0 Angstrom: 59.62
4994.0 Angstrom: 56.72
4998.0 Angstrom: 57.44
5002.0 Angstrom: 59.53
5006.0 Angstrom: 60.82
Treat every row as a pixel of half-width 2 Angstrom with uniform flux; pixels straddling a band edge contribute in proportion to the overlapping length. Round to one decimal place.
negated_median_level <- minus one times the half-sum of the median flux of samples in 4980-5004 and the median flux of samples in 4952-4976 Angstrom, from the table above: -57.8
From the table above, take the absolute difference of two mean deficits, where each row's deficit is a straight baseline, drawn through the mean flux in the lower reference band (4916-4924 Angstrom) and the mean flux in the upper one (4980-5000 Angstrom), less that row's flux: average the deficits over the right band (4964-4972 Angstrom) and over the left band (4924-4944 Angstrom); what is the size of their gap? 1.55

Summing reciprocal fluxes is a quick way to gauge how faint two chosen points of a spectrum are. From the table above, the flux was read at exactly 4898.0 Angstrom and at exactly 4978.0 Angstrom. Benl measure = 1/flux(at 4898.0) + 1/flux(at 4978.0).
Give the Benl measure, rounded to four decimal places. 0.0347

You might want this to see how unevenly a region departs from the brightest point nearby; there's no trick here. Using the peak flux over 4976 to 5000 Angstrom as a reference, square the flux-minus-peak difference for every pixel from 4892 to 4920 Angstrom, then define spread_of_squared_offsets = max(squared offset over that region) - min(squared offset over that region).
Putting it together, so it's 28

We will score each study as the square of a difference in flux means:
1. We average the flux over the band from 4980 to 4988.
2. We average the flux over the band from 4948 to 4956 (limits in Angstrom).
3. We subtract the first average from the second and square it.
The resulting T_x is 0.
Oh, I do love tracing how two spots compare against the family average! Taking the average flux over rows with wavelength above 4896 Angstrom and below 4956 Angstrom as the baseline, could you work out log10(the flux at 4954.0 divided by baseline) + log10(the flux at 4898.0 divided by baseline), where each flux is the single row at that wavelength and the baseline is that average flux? 0.019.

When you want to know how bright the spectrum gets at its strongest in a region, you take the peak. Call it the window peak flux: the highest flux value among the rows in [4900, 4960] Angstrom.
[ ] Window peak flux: 58.94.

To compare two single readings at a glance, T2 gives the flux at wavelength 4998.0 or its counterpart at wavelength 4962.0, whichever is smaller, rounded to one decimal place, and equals 57.3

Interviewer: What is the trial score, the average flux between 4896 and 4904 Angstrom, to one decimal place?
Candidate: 54.7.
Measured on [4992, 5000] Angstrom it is 57.1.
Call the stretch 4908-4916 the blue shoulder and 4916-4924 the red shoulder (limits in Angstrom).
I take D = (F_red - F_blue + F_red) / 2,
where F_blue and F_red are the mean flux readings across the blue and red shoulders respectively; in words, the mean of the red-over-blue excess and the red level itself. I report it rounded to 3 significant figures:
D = 28.5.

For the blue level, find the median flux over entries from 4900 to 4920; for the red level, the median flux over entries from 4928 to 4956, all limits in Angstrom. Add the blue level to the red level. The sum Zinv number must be 112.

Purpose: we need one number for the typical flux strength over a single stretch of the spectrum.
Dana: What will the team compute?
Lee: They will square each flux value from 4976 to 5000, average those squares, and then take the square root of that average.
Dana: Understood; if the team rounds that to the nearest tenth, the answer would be 58.0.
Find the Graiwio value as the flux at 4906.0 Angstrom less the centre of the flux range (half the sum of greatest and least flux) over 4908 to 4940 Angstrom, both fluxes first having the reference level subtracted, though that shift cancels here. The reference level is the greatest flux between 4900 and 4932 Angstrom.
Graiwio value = -0.5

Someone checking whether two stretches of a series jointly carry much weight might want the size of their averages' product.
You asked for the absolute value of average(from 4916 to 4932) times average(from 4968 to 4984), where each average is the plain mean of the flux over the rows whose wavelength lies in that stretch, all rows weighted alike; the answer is 3319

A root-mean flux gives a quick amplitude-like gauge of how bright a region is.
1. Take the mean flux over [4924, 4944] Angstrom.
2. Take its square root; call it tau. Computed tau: 7.49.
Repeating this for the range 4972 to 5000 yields 7.64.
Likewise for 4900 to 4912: 7.44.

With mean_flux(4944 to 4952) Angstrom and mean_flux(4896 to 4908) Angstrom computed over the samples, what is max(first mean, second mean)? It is 56.1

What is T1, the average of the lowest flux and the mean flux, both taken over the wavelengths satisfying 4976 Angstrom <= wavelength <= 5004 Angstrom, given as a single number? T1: 57.5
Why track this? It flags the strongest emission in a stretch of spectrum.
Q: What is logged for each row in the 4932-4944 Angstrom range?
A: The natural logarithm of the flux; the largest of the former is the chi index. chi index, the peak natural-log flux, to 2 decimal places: 4.03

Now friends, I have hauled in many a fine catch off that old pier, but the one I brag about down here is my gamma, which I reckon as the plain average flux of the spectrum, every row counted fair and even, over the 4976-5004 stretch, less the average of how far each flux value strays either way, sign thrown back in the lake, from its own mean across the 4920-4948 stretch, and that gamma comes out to 57.6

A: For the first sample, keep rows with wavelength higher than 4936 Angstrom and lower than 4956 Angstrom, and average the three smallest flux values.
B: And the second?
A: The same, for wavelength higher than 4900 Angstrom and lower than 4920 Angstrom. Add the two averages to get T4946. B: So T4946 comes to 111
